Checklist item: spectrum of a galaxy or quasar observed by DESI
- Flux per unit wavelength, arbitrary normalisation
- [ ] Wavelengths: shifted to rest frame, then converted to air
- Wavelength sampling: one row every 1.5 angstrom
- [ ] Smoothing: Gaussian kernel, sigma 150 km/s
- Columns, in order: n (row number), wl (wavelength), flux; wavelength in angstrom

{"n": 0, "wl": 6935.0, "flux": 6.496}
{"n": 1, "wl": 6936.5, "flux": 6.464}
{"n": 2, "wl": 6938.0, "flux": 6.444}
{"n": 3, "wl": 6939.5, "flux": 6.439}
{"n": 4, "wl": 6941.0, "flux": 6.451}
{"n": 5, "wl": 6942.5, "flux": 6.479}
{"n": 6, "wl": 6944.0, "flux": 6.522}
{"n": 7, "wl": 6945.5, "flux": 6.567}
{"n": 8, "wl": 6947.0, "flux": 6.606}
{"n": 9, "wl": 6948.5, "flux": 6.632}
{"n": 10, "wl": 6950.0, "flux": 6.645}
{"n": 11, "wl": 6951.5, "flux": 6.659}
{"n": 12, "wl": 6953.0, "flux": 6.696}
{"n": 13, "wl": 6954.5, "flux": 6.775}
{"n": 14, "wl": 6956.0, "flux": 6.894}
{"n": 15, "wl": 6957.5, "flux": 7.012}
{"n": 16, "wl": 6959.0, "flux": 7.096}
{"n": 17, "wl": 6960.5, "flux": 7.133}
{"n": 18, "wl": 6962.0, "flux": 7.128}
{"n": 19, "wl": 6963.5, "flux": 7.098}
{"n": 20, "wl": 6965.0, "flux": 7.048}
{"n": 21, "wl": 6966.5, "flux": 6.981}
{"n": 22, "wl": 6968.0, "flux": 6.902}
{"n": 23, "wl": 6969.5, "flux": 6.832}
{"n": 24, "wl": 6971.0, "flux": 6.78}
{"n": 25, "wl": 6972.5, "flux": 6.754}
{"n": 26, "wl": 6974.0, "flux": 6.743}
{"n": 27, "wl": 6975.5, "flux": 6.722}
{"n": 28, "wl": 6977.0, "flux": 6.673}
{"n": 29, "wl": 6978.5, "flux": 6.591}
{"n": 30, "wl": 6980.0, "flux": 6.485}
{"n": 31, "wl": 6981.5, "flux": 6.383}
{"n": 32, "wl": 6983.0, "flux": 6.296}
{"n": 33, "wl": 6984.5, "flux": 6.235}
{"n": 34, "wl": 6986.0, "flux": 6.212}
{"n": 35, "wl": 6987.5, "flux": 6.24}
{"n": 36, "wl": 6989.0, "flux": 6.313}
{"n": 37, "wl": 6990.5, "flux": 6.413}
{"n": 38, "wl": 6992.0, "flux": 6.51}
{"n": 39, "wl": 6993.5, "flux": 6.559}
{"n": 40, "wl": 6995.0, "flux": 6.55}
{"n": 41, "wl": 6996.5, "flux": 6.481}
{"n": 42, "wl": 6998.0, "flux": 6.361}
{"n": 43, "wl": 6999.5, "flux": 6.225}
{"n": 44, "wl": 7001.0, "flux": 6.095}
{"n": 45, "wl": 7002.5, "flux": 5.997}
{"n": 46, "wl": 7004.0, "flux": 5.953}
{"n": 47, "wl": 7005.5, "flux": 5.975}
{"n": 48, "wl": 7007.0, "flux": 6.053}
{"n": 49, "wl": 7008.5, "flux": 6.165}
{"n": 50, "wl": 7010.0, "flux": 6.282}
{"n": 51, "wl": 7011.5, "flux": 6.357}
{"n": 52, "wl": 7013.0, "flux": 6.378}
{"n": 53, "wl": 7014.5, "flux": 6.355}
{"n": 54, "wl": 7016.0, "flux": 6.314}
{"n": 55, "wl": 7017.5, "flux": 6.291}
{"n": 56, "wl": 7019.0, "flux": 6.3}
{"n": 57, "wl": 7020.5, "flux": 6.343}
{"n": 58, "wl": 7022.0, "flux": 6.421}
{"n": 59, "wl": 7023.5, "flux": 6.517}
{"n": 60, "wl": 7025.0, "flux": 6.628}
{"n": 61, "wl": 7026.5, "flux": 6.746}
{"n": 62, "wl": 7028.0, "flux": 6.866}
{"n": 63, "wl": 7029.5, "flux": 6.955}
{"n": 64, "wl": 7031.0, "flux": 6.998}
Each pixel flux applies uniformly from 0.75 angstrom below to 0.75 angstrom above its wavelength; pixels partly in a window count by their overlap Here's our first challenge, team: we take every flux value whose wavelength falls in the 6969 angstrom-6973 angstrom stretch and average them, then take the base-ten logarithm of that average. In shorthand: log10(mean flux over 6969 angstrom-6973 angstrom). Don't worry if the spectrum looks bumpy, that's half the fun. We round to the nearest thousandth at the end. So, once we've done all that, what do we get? 0.832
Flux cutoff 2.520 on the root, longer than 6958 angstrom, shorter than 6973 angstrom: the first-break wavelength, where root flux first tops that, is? 6959.0 angstrom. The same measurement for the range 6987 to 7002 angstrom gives 6990.5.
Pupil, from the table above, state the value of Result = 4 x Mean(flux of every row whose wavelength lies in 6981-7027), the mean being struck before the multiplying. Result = 25.3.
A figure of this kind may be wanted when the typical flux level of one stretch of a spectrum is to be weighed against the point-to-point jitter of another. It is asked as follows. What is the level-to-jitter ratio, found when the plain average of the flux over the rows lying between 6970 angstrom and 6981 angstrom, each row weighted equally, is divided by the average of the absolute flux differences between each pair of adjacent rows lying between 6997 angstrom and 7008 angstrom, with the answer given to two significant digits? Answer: 79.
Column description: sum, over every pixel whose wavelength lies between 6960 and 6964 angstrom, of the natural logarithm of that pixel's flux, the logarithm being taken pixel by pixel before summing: 5.89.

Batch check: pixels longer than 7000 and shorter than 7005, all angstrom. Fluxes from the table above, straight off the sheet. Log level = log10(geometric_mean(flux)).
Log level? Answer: 0.7792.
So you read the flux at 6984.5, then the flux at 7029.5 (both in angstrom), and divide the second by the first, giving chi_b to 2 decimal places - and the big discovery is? 1.12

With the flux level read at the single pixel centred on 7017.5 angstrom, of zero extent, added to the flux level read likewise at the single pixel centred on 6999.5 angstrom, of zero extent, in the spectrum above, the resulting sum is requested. 12.5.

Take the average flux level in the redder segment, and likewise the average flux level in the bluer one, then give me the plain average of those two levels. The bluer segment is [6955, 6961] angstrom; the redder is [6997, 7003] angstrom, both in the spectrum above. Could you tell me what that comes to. 6.60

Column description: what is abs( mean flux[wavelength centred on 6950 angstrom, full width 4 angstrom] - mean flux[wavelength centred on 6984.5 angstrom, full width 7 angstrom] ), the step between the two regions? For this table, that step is 0.37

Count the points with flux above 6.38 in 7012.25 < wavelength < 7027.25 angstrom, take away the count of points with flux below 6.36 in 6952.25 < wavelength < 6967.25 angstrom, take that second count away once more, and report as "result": 4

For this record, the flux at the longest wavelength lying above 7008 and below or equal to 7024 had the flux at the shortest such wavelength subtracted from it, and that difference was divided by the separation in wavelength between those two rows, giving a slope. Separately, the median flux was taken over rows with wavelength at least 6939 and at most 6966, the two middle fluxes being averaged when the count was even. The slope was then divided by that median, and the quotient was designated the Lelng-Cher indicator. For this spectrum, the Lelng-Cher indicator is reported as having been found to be 0.0035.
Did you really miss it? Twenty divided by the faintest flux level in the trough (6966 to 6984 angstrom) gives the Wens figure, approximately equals 3.18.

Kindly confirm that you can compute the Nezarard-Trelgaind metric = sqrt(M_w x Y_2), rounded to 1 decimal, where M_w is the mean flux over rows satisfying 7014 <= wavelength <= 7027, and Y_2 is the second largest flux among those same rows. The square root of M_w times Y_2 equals 6.5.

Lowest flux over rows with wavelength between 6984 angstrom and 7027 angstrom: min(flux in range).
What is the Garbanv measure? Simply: 5.953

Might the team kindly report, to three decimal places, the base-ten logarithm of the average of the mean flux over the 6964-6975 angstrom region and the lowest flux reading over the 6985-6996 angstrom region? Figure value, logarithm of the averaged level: 0.815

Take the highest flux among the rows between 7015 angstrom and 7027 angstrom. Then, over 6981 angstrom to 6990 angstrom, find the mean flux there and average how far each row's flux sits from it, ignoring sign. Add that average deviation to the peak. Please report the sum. 6.8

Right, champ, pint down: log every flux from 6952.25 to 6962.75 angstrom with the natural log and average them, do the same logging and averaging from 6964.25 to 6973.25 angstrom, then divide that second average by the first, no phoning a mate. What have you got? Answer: 0.99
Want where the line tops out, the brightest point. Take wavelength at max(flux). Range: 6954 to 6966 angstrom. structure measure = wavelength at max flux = 6960.5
